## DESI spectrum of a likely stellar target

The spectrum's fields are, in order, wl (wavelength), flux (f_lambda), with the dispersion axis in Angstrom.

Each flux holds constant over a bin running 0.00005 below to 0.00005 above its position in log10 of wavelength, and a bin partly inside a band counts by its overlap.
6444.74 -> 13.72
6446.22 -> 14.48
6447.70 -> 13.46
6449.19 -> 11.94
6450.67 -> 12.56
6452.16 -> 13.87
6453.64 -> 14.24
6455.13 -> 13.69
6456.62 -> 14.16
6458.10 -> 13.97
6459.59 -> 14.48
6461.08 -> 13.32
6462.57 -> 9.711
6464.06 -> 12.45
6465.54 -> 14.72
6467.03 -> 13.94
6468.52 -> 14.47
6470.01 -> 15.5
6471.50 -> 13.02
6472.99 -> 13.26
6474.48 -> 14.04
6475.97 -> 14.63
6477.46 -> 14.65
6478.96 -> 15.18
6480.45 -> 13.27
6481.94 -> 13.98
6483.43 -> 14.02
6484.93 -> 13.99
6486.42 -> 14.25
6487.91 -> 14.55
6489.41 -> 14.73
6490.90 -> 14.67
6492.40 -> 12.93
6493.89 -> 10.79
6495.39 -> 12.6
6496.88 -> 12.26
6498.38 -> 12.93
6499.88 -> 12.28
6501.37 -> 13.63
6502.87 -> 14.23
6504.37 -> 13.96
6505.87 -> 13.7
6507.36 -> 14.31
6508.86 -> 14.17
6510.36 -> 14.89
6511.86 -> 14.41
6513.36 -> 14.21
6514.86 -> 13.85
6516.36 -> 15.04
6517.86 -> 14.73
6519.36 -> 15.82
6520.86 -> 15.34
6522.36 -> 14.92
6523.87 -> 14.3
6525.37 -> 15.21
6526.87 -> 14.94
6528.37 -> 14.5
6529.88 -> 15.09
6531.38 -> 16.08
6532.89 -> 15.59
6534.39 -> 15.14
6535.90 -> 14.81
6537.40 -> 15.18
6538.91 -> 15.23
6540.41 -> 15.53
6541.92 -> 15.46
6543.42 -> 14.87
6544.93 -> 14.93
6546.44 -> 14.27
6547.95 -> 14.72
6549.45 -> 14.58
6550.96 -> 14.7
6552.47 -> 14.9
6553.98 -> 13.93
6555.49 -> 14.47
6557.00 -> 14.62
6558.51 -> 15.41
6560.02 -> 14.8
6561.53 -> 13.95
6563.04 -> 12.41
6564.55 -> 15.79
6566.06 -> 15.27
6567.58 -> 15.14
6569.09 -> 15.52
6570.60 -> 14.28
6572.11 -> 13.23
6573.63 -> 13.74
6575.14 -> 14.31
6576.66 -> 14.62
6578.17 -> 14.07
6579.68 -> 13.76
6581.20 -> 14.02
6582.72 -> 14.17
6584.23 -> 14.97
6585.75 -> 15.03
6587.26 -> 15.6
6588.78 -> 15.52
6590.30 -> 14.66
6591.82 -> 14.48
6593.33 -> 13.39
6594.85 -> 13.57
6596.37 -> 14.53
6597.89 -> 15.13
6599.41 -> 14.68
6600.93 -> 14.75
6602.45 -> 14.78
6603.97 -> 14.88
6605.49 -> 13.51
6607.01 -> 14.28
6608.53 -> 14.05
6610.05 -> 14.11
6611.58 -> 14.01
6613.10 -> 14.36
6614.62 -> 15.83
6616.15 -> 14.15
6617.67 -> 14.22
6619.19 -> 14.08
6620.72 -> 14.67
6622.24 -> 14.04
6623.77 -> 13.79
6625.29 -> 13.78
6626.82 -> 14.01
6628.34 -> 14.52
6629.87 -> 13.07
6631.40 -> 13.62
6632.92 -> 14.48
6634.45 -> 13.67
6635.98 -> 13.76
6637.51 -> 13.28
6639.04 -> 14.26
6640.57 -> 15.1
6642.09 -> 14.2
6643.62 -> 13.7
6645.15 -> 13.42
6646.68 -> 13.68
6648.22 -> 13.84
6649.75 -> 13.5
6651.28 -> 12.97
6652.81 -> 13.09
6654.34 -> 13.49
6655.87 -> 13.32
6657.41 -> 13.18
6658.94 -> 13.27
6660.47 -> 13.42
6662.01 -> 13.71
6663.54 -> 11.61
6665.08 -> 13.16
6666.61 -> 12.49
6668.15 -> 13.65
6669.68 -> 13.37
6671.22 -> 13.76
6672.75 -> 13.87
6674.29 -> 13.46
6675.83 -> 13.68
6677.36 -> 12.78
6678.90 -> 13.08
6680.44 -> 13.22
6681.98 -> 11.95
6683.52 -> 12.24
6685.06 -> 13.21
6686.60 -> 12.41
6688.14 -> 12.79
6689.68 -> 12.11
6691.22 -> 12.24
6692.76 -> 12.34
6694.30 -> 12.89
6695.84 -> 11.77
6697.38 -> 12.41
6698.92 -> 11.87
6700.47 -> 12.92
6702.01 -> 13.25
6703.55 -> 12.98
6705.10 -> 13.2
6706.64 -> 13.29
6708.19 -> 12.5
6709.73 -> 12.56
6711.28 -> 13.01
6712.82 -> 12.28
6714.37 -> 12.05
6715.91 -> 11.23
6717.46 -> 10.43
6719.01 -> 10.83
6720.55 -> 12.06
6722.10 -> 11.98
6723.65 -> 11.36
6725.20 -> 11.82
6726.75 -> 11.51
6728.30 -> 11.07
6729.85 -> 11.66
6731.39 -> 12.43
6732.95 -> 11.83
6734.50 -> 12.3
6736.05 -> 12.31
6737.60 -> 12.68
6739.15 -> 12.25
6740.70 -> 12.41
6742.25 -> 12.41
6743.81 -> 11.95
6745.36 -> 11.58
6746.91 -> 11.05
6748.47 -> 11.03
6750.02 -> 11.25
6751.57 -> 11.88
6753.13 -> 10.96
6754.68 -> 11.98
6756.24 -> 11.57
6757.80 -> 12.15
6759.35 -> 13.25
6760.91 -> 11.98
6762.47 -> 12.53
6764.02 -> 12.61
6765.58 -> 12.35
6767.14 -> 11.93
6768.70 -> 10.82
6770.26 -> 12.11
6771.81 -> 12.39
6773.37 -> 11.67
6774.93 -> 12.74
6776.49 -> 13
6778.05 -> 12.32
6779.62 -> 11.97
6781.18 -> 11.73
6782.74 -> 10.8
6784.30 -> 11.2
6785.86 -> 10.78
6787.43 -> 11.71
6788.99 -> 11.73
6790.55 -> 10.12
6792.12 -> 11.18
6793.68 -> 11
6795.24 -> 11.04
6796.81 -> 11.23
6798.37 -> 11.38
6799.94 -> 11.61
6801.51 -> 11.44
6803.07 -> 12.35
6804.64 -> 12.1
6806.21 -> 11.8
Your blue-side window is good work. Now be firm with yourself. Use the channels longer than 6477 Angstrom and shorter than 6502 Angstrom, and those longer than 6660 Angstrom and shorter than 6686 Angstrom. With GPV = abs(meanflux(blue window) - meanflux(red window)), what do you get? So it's 0.47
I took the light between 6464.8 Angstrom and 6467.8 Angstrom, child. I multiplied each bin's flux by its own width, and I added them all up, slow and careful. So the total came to 43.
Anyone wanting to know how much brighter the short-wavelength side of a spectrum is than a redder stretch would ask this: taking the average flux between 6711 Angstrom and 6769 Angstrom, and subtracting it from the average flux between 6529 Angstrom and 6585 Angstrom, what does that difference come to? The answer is 2.8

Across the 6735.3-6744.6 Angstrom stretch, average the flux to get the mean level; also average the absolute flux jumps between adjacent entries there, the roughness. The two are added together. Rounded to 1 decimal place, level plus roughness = 12.6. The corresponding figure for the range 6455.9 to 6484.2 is 14.9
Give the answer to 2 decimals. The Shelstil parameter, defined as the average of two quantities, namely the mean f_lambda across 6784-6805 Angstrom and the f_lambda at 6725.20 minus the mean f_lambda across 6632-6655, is 4.70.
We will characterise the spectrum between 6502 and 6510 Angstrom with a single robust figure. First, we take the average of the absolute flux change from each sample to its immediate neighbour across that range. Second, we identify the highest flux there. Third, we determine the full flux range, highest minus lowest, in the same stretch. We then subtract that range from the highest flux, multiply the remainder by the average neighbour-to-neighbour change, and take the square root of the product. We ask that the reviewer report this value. 2.1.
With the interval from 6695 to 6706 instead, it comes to 2.4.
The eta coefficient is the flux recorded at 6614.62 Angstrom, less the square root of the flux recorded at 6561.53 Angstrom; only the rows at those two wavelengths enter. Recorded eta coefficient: 12.1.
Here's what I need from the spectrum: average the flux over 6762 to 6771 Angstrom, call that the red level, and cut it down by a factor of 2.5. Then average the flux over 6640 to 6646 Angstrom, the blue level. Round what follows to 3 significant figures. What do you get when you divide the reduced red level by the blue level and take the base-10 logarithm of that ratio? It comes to -0.466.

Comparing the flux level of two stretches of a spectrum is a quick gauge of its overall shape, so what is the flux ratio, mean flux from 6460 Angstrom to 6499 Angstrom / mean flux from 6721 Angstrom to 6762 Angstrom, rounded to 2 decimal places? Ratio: 1.15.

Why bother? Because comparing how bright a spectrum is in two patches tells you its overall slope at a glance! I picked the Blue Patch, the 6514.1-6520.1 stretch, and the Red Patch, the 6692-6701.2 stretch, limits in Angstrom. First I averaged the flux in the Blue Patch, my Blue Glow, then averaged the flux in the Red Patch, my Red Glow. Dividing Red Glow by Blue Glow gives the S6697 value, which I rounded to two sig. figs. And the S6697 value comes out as 0.83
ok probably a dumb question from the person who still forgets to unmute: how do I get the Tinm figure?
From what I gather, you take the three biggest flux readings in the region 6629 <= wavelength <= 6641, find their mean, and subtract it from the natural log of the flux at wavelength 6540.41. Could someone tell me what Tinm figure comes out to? -11.9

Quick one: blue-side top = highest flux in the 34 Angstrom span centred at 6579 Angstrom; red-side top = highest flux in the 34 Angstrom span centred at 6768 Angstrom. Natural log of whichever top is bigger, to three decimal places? 2.759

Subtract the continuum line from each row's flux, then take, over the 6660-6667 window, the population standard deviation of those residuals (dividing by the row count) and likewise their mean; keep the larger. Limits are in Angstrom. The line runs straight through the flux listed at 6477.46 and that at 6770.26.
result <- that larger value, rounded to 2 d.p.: 0.74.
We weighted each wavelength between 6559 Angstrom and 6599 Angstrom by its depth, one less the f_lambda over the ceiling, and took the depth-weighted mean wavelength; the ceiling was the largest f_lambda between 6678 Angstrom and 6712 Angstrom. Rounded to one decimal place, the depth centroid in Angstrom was 6579.3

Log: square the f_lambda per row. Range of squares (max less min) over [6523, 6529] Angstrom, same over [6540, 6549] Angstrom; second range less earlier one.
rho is 11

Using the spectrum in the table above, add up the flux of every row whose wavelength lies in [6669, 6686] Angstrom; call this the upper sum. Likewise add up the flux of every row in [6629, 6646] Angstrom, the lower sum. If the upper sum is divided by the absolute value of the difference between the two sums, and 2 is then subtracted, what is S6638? 16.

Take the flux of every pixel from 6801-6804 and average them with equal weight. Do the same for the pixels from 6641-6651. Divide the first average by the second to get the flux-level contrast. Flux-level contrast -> 0.87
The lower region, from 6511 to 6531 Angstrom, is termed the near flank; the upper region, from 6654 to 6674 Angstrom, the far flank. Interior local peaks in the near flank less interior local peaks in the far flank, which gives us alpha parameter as 0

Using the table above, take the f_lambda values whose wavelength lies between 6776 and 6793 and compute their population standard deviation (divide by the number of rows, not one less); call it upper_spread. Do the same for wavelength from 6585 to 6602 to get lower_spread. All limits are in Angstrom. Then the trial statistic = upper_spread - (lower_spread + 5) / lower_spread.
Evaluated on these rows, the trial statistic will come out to -7.8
